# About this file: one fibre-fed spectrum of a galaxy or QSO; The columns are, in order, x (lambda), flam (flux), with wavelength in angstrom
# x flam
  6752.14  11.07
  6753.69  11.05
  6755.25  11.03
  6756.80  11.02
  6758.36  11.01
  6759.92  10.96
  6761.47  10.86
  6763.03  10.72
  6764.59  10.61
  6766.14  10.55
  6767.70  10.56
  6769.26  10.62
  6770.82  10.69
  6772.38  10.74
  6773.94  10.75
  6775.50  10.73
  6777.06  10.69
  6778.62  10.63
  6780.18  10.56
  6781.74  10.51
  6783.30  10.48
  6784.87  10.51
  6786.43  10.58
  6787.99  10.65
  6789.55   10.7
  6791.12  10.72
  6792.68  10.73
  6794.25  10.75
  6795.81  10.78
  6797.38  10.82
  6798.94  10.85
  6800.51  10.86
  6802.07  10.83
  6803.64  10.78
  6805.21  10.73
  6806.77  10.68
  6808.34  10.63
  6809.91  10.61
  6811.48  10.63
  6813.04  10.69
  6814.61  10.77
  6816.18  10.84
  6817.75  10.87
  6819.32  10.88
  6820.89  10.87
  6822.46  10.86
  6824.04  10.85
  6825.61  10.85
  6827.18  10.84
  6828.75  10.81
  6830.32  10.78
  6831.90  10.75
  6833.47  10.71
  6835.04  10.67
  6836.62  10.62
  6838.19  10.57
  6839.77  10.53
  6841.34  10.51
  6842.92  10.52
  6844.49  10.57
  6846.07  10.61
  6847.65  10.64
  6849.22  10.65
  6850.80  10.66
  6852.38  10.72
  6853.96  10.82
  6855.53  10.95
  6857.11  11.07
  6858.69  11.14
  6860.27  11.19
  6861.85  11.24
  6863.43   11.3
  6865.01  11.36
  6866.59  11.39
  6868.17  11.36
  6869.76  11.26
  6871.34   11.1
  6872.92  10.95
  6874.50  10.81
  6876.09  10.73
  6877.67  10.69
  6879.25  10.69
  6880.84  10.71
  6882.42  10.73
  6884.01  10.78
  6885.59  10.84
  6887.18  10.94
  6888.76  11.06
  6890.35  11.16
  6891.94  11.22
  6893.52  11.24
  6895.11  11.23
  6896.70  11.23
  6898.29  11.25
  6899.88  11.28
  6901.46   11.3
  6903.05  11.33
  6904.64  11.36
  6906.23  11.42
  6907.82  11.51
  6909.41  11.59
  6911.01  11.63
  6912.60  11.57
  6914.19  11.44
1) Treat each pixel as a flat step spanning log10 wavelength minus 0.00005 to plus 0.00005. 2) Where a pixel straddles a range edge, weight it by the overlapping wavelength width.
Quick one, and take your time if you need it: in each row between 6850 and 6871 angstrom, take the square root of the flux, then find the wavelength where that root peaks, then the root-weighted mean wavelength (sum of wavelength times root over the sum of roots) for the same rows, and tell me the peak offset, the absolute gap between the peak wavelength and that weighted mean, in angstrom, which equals 6.3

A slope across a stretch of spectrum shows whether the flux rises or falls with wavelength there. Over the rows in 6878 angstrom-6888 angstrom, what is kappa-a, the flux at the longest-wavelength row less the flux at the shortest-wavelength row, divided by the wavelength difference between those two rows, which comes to 0.032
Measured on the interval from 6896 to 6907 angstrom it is 0.020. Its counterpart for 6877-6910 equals 0.028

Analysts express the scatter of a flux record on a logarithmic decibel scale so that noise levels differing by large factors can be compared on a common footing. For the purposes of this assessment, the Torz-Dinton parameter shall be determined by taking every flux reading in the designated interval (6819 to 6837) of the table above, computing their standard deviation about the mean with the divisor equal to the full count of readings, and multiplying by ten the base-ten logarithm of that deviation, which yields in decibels -10.9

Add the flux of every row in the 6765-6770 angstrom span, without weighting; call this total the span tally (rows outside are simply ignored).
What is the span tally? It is 31.7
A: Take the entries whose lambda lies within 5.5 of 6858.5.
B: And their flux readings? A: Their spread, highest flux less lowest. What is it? 0.48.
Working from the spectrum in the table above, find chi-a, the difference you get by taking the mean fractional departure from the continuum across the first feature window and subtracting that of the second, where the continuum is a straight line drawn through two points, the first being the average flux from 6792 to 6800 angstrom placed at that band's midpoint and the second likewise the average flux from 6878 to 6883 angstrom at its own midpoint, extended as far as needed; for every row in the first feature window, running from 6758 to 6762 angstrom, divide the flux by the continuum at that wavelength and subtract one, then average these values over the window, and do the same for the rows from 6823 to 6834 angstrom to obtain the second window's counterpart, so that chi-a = 0.008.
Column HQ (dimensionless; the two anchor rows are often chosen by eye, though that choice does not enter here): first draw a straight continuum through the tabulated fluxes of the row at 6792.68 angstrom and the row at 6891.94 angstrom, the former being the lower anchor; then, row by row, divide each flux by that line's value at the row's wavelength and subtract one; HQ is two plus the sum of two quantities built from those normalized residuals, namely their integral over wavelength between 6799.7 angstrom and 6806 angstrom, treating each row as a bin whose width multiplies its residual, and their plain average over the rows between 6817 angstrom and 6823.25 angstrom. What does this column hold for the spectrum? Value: 2.01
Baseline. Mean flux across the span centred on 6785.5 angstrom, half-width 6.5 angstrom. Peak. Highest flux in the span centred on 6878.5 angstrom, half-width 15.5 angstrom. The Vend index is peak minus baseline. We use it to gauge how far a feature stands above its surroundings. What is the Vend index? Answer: 0.80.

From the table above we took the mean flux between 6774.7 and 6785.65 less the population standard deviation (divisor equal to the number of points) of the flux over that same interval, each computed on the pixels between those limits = 10.5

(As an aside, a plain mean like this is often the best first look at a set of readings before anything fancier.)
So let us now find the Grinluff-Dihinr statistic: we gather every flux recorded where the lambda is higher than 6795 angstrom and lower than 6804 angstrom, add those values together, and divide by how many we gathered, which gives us 10.8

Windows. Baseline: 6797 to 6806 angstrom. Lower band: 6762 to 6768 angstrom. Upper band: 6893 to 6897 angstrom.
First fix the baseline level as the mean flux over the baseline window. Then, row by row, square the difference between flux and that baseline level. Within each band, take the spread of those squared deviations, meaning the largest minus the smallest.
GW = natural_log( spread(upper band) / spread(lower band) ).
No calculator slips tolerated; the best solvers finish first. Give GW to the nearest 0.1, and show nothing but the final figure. -2.0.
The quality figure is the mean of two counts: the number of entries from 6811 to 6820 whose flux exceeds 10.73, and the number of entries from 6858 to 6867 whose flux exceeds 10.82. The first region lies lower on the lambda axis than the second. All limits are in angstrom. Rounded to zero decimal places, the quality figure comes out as 5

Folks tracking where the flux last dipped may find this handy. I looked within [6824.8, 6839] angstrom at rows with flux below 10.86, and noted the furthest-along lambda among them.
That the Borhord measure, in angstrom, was 6838.19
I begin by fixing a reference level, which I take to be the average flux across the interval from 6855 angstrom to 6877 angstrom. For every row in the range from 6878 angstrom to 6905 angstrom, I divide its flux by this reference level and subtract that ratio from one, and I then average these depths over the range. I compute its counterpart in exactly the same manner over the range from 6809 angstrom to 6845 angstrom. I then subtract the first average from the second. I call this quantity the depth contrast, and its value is 0.03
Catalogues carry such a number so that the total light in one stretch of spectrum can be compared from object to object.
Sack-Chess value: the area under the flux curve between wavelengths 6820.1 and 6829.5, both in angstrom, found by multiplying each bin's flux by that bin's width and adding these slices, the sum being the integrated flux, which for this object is 102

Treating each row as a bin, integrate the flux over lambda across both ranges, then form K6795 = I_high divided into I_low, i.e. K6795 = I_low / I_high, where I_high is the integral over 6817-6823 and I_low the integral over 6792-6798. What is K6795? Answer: 0.99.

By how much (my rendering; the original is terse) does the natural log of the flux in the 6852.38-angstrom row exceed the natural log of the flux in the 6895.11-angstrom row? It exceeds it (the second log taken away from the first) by -0.05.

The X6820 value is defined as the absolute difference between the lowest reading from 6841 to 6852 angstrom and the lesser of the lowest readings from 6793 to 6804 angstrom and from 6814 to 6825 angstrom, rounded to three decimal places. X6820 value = 0.240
